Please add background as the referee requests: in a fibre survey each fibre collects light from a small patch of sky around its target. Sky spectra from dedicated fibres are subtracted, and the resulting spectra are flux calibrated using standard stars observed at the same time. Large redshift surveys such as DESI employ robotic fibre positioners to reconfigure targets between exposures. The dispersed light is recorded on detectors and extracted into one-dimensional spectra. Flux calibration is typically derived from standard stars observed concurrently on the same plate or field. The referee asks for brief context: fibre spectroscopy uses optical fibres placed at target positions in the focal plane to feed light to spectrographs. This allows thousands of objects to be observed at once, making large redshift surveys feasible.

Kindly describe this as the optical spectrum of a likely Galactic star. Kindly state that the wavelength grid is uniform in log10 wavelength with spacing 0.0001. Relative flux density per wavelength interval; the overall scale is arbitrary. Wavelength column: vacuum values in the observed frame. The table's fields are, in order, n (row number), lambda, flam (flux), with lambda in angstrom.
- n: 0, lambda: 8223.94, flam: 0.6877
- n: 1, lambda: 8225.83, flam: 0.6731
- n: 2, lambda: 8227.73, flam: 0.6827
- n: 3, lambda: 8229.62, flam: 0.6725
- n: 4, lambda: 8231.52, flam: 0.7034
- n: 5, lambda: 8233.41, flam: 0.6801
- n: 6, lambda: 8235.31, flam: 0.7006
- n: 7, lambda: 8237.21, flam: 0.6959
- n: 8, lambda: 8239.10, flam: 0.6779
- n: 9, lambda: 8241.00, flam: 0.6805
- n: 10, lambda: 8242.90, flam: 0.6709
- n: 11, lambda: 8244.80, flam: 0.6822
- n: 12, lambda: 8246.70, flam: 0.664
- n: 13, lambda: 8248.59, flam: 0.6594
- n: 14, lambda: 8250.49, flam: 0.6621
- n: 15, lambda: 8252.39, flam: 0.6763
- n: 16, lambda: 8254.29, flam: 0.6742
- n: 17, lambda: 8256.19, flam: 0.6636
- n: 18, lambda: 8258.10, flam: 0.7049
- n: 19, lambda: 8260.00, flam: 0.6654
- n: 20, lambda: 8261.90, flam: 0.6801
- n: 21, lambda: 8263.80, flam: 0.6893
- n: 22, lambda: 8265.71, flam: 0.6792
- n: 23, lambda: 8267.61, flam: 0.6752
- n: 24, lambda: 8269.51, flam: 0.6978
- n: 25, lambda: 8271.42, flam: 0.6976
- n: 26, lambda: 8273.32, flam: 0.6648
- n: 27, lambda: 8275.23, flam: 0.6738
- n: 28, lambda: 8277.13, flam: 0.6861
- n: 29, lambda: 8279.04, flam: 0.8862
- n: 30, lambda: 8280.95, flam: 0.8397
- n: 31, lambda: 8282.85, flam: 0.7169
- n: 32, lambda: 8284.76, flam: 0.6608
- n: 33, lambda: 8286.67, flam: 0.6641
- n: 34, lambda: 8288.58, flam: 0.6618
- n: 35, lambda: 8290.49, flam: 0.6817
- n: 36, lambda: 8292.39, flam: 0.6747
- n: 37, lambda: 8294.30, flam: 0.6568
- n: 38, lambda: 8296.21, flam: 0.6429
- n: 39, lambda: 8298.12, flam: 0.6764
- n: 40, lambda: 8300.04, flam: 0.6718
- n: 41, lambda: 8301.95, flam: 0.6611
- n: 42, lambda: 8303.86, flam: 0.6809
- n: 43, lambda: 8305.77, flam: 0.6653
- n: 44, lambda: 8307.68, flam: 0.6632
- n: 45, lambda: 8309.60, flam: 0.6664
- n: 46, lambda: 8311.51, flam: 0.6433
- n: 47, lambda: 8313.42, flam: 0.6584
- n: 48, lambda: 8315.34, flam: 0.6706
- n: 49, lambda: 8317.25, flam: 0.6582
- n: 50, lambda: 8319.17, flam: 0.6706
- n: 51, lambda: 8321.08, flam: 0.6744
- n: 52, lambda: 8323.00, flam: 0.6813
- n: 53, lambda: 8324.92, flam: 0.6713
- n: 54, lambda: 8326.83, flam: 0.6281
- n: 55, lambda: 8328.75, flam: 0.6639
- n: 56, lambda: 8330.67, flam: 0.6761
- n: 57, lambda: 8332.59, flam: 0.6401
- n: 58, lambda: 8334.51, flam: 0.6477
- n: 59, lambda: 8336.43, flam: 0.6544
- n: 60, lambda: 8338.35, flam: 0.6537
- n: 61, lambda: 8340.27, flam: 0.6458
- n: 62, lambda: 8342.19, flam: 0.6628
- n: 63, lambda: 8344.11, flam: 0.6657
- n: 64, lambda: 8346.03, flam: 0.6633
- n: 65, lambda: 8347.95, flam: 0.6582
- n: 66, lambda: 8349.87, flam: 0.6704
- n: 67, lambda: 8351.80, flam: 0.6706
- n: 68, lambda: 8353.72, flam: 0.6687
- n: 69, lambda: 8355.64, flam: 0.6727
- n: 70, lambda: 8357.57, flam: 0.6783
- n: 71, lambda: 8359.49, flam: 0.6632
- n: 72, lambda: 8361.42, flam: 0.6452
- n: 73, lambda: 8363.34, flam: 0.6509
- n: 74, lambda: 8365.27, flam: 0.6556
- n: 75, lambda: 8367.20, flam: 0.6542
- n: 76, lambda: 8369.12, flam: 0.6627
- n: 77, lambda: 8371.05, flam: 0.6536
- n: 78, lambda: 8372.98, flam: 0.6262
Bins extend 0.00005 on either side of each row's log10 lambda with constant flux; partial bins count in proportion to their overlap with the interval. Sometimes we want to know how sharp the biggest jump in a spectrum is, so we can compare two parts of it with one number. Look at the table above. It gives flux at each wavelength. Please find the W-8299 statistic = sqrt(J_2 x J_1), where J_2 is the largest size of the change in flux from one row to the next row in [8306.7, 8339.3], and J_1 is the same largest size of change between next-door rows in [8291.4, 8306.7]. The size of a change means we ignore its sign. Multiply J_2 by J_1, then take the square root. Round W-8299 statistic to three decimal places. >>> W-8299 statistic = 0.038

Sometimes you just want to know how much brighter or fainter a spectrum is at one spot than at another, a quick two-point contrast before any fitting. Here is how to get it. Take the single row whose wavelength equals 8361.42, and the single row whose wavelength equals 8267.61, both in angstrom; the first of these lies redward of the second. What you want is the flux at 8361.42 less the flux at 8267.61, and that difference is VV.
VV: -0.030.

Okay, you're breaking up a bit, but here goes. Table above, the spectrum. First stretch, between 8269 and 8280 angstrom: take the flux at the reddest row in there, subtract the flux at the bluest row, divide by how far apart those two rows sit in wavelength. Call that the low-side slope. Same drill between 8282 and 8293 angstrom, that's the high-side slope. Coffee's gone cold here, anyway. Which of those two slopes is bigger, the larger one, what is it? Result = 0.020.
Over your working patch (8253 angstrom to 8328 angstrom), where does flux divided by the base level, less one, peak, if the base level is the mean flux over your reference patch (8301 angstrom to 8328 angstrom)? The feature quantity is 8279.04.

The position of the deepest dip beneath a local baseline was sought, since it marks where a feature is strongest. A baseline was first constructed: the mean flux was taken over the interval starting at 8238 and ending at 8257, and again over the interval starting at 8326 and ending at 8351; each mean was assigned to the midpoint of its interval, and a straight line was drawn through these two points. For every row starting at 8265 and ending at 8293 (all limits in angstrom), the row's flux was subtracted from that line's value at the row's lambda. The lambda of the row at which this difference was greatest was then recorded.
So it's 8284.76 angstrom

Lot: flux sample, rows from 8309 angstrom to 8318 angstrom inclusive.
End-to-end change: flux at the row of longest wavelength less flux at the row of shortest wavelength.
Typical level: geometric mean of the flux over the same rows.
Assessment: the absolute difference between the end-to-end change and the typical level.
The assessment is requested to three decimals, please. 0.668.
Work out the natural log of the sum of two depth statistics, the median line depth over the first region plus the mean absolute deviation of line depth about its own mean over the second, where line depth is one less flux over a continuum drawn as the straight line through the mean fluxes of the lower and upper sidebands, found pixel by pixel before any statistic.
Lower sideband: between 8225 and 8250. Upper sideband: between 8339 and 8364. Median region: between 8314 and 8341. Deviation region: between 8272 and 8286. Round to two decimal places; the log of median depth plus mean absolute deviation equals -2.12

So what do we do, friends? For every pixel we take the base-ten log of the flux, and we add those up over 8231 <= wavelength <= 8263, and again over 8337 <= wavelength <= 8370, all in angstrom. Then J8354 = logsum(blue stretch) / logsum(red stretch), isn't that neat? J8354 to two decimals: 0.94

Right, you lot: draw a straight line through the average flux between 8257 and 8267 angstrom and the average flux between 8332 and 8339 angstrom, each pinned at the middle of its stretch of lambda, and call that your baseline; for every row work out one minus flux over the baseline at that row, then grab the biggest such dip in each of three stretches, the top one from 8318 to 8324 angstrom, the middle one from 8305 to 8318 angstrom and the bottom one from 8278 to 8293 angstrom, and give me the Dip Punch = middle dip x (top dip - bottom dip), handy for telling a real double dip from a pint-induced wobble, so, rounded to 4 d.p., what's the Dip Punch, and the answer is -0.0010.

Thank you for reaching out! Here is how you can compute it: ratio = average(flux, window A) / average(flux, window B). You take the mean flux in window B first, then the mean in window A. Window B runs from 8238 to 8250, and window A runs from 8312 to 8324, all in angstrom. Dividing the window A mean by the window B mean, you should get 0.99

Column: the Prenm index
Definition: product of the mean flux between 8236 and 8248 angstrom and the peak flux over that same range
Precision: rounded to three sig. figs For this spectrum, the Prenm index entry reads 0.472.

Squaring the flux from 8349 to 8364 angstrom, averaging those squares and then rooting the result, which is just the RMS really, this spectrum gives 0.665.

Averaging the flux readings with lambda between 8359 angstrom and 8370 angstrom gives 0.655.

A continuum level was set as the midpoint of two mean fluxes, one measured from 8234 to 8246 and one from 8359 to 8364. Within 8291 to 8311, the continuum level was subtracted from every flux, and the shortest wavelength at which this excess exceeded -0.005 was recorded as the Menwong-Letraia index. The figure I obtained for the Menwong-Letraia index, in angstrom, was 8292.39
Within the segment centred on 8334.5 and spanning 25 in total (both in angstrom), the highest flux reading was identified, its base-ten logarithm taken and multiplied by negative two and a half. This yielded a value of 0.42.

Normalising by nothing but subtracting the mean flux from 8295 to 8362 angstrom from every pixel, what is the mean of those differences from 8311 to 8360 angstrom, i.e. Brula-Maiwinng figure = 0.000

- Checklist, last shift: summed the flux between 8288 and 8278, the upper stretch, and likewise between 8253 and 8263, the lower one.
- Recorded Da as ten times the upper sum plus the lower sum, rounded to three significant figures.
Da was 41.1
